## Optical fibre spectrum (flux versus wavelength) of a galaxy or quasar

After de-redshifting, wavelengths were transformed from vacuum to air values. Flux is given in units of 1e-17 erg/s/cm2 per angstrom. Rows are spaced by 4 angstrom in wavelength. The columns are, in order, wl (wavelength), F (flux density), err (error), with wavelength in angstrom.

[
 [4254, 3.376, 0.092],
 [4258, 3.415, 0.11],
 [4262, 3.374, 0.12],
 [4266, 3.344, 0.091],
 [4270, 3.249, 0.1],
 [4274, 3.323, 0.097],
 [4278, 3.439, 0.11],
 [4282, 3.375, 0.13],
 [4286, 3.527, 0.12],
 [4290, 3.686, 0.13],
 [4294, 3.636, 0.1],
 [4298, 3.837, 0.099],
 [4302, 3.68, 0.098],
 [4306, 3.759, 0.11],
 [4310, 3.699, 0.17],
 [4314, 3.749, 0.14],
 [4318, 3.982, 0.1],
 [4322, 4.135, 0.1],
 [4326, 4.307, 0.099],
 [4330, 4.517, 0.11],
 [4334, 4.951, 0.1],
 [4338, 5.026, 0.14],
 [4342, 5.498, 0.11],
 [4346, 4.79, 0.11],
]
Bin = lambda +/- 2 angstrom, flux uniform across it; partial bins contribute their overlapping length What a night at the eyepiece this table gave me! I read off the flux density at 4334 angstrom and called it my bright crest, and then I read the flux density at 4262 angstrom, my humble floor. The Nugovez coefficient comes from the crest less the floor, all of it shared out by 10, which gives 0.16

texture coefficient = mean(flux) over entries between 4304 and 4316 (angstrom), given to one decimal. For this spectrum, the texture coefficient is 3.7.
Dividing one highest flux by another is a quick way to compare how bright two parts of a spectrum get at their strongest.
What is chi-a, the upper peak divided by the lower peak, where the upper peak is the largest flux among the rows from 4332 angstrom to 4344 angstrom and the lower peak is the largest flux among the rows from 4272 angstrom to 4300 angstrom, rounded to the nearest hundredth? 1.43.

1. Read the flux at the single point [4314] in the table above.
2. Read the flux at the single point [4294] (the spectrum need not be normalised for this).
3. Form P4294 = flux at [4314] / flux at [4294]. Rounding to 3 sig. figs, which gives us 1.03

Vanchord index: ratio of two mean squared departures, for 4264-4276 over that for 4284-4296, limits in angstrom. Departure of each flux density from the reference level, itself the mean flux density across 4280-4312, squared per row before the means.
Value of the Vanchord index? 22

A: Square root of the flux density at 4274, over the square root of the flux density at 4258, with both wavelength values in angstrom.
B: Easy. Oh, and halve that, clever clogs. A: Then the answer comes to 0.49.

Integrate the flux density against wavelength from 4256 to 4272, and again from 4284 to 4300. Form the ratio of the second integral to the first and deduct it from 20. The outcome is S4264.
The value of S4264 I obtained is 18.9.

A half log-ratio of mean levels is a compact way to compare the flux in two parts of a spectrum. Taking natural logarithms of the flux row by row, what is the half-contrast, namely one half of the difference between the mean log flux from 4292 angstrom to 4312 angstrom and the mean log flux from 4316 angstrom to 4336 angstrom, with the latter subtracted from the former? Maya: -0.080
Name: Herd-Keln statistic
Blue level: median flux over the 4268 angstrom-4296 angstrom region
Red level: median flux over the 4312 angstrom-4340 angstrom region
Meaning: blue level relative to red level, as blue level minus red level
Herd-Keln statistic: -0.87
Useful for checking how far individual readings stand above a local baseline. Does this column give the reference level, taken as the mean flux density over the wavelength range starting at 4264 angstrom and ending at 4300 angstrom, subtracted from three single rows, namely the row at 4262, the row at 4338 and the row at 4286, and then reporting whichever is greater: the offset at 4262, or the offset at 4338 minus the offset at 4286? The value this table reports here 1.5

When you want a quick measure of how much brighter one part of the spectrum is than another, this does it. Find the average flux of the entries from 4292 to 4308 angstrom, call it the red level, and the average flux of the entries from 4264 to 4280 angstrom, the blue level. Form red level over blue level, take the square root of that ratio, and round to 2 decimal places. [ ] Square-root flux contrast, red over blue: 1.06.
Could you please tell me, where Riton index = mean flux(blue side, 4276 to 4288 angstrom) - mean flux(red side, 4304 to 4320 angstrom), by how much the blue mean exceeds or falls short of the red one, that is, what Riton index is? -0.4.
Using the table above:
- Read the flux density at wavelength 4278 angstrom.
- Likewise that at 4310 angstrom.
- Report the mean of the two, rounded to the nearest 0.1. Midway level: 3.6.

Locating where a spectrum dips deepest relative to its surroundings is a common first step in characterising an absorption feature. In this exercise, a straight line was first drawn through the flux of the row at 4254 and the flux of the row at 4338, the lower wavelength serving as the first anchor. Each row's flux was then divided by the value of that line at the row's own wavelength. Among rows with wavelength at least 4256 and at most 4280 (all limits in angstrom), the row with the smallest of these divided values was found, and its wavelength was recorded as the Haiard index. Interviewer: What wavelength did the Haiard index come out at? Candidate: 4270 angstrom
